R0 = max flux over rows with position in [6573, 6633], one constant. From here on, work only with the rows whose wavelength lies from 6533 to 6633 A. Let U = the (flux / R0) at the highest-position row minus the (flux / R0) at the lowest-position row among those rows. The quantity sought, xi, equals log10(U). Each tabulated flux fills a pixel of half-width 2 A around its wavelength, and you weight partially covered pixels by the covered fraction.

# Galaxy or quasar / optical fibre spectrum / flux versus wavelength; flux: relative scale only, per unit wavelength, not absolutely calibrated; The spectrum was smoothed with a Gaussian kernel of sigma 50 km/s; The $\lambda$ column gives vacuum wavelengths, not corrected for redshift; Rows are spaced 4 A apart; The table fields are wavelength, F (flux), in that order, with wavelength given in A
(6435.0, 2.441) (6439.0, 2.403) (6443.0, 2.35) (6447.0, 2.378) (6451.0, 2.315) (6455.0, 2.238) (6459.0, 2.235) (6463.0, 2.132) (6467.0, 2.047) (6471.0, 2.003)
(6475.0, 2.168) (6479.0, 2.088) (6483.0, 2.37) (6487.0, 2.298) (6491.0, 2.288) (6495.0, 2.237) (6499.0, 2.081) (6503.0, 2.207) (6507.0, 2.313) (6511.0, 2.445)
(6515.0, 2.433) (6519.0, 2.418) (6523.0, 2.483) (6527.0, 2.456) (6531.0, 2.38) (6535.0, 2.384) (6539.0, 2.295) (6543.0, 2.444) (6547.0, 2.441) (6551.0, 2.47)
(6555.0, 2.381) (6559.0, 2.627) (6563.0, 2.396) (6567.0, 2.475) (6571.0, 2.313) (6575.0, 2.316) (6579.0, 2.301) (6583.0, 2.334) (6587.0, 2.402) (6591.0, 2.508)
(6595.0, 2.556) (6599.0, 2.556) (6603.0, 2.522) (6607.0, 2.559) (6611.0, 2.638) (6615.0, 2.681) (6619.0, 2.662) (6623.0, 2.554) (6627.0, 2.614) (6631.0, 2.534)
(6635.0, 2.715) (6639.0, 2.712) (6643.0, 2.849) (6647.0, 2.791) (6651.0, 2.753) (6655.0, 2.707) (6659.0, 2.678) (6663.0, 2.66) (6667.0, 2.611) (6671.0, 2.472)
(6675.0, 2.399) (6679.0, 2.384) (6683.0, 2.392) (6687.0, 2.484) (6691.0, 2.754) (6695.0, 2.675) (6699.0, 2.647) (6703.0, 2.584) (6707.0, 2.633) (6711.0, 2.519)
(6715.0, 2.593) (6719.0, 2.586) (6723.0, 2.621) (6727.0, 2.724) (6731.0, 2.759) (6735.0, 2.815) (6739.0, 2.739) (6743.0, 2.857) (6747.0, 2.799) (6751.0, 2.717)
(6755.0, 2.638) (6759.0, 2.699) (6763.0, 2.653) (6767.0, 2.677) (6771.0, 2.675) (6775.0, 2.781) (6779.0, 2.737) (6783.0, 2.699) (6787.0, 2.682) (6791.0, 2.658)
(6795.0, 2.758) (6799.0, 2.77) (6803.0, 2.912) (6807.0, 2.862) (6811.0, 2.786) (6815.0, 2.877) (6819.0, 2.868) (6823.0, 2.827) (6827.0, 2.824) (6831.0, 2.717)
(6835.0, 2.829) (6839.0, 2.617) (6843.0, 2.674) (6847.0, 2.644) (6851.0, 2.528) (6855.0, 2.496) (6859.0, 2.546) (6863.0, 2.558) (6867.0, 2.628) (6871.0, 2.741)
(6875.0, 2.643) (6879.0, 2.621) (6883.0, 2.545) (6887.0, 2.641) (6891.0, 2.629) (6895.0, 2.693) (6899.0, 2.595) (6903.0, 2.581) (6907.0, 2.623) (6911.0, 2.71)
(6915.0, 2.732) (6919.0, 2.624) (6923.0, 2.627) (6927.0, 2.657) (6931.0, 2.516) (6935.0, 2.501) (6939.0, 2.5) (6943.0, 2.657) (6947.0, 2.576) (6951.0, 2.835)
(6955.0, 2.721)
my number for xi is -1.25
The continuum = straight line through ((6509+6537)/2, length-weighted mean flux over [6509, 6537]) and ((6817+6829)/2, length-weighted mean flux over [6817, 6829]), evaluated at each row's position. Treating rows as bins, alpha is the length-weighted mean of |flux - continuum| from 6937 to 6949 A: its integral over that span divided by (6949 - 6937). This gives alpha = 0.43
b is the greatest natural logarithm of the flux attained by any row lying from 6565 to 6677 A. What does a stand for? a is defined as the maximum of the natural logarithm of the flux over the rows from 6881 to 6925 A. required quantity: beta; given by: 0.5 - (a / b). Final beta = -0.460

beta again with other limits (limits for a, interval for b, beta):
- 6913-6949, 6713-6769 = -0.457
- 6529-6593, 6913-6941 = -0.461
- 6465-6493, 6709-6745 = -0.322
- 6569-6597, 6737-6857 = -0.378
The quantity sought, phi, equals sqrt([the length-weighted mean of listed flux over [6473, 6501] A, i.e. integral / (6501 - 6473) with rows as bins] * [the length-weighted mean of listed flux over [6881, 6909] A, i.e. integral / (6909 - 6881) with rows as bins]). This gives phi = 2.41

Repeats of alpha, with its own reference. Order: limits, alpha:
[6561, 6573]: 0.09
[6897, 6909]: 0.35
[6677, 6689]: 0.23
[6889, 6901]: 0.30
